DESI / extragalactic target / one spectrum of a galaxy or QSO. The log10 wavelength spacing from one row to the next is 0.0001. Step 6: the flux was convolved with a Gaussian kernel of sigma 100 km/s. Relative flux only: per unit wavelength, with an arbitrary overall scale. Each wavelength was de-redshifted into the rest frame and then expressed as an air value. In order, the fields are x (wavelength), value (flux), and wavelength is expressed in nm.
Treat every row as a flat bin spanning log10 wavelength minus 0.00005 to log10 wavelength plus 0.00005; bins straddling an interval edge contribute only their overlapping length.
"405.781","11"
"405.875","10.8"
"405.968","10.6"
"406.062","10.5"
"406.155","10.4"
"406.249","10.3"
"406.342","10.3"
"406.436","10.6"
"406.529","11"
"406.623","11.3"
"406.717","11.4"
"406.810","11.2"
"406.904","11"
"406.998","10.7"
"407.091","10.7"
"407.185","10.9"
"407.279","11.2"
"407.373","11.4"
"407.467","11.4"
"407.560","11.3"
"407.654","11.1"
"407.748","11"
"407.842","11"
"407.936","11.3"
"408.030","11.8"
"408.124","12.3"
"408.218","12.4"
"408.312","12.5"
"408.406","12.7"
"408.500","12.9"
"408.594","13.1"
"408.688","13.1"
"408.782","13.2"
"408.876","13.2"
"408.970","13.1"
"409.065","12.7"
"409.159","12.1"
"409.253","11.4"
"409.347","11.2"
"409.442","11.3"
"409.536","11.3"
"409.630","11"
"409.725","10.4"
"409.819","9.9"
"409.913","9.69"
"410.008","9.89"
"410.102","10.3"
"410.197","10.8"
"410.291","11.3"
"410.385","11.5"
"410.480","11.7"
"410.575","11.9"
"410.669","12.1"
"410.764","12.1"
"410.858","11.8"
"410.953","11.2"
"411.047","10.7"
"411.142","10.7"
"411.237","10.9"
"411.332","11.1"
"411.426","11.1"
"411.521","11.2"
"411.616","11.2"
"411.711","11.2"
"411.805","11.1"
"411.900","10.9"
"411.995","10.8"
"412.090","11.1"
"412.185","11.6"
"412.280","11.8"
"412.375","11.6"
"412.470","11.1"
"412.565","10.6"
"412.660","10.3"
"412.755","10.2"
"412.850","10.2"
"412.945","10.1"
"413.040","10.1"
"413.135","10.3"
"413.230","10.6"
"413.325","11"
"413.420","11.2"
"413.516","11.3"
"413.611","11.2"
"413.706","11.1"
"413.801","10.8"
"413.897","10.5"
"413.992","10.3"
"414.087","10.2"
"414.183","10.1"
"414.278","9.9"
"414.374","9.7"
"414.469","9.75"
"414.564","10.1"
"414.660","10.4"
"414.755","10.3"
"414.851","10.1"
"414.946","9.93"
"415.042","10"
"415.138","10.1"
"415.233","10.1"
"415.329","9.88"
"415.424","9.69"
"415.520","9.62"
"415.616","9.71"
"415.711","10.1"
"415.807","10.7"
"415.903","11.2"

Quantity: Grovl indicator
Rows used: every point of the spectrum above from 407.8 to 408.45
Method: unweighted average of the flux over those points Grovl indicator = 12.0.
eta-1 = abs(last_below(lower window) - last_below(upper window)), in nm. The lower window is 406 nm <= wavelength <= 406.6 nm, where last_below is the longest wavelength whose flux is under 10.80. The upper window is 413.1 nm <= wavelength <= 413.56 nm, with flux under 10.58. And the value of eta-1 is 6.70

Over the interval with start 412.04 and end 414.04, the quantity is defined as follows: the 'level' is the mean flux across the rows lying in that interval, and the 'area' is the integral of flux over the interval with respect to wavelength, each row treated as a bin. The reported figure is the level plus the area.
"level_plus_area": 32.4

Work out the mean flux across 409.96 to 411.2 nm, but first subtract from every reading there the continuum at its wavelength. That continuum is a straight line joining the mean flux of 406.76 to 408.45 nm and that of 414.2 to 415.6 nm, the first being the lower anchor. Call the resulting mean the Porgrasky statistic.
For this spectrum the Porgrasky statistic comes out 0.39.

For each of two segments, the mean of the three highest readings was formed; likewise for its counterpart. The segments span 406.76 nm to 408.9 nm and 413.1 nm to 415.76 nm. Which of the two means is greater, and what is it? 13.2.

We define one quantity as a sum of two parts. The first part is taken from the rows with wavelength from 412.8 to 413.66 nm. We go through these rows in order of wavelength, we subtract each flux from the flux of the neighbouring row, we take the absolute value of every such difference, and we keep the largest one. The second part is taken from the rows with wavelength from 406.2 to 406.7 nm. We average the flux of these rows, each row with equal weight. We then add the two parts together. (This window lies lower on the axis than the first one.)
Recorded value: 11.1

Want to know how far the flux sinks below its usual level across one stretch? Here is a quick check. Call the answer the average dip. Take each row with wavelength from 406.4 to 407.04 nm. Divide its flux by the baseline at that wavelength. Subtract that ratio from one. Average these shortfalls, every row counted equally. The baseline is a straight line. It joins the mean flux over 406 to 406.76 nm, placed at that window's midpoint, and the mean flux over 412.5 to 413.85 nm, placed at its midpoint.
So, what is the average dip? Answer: -0.03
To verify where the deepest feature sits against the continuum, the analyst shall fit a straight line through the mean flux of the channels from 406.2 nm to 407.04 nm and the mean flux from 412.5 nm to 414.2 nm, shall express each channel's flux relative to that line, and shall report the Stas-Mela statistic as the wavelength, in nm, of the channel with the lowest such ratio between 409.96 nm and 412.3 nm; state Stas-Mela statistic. 410.008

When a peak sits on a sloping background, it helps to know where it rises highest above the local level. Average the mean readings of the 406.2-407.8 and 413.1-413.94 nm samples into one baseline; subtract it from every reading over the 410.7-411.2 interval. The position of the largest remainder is 410.764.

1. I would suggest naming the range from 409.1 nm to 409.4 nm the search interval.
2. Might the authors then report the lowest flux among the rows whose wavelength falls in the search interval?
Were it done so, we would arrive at 11.2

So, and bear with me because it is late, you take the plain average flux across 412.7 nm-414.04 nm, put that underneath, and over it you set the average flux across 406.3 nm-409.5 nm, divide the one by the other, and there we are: 1.10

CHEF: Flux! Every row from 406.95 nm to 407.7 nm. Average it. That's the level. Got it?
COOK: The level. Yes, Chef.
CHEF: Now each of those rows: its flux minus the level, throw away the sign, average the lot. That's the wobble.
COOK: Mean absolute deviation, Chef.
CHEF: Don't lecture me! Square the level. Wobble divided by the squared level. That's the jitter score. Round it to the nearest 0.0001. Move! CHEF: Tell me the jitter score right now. 0.0020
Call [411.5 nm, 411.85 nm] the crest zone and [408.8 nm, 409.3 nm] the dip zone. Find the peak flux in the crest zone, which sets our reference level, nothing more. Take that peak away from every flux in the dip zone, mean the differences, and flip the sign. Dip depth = -1.3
